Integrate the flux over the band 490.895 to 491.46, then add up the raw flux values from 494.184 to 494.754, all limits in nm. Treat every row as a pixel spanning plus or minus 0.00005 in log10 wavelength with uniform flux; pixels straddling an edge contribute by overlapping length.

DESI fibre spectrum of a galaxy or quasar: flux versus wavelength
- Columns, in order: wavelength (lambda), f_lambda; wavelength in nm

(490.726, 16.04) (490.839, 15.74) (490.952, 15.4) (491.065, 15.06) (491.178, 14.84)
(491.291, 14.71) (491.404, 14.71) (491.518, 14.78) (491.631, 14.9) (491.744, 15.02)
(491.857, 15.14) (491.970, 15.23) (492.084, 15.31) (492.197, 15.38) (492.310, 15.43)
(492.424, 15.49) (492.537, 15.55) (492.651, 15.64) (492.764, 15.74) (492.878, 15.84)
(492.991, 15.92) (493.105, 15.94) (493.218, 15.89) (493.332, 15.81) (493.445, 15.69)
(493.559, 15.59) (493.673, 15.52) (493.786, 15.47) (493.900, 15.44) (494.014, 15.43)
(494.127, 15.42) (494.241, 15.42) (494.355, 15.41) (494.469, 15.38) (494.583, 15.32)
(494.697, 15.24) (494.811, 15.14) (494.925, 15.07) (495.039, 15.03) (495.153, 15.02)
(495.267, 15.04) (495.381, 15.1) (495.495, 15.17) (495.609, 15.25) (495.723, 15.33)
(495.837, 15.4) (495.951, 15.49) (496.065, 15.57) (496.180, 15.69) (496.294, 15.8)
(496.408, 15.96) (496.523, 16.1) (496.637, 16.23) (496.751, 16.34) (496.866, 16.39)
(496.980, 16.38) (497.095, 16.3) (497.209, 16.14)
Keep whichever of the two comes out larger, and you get 76.8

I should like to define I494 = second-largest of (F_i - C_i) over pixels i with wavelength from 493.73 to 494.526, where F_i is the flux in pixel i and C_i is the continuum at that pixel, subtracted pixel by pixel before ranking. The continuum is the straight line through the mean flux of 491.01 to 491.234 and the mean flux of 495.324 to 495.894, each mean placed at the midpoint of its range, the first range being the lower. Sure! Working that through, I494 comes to 0.3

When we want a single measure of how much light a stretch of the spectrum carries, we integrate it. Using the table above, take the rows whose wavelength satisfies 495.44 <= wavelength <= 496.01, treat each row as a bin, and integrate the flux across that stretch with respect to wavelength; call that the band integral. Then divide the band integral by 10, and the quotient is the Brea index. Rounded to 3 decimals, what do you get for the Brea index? 0.875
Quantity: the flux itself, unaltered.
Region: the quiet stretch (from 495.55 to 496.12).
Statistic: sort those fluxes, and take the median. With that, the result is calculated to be 15.4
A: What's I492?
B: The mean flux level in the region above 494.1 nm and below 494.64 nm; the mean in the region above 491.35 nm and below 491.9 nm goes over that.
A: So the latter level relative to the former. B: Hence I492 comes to 0.97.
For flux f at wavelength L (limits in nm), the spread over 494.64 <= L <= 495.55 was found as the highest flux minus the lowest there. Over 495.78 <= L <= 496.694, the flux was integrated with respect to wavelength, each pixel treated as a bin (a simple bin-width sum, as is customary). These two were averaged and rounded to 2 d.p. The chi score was 7.32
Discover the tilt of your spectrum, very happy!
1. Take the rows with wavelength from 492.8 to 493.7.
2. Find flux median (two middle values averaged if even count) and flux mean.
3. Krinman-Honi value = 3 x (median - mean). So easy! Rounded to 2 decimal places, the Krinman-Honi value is 0.15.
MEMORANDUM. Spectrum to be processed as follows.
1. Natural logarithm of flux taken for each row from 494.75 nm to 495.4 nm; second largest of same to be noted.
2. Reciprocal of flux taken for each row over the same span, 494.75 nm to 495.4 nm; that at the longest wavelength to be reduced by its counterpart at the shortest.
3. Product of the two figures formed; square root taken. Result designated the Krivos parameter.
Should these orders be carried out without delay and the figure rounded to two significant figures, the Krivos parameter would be 0.022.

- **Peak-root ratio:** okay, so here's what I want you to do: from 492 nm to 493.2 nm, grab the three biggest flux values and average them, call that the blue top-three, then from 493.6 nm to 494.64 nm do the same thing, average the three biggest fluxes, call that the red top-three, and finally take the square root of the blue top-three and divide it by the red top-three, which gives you 0.258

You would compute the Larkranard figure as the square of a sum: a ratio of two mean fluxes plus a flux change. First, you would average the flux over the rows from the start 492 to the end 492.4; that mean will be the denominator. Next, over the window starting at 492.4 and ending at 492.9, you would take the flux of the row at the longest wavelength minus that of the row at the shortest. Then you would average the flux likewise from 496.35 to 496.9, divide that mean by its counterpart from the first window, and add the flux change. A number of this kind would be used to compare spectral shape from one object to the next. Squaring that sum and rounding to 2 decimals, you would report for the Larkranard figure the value 1.97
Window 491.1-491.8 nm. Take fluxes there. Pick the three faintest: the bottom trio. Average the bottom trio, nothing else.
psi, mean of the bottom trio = 14.7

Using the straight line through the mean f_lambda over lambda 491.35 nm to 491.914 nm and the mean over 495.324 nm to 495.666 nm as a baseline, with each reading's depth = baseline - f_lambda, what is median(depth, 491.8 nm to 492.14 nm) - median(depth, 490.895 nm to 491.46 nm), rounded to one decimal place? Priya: -0.3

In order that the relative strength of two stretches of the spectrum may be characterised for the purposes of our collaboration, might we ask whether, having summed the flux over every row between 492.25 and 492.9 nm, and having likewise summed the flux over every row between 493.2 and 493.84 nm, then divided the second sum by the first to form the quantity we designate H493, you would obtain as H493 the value 1.003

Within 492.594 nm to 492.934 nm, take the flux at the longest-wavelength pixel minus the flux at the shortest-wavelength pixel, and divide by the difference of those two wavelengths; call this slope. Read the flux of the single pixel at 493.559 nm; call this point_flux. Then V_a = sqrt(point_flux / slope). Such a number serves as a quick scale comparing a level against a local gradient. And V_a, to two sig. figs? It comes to 4.2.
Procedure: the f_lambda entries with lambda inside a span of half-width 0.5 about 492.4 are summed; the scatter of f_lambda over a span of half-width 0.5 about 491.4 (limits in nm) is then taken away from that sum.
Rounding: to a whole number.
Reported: 139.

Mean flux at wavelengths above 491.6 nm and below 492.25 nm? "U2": 15.2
